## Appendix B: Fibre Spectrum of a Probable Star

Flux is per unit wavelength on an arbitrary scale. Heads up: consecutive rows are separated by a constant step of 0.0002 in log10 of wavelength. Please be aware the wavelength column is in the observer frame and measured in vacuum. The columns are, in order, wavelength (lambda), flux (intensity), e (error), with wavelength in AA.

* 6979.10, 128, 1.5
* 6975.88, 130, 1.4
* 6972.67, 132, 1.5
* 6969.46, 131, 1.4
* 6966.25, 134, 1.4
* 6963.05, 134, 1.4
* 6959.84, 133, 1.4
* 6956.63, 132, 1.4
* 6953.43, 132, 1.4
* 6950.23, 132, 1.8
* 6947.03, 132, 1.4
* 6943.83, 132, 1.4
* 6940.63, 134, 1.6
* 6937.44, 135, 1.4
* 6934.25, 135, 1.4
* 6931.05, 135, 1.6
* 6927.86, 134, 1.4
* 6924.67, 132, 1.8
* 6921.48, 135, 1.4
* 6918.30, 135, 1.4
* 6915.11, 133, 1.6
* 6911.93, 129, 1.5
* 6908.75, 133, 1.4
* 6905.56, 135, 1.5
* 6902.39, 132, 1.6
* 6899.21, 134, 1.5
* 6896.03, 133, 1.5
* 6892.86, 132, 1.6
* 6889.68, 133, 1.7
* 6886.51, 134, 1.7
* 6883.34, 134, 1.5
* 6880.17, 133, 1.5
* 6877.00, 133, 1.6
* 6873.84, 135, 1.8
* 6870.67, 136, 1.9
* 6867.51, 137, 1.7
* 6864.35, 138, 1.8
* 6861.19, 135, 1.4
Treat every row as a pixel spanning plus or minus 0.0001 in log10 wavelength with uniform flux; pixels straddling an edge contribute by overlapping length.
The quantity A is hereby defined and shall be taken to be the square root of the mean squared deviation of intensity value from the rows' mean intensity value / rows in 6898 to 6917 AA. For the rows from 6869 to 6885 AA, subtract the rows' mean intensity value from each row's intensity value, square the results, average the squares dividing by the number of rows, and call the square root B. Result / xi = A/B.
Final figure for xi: 1.6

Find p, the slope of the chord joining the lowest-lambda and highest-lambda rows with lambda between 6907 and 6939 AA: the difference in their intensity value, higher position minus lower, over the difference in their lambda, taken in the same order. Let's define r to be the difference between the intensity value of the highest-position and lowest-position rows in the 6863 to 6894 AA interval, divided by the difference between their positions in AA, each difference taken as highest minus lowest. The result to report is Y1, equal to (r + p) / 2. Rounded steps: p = 0.07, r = -0.210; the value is -0.070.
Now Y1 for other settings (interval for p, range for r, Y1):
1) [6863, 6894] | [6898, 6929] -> -0.105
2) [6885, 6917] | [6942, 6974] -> -0.017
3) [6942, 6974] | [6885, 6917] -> -0.017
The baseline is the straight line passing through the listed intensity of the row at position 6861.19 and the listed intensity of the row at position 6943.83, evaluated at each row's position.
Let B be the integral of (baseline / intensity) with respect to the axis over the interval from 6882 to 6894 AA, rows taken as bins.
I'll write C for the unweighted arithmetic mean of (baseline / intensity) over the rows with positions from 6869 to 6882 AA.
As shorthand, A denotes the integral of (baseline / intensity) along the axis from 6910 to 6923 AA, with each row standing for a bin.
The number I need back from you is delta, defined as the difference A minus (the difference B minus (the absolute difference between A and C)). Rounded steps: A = 13.0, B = 12.1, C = 1.00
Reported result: 13.0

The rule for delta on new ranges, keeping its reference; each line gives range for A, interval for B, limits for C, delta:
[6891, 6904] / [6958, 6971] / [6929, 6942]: 12.4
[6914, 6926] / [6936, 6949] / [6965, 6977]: 9.9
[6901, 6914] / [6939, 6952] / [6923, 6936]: 12.3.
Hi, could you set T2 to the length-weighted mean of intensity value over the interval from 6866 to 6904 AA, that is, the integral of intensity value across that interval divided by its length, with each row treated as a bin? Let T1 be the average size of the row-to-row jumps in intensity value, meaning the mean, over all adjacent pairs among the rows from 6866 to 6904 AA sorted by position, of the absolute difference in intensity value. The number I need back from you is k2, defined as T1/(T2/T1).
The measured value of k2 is 0.007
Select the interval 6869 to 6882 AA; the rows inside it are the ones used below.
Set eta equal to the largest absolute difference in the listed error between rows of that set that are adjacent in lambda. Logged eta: 0.20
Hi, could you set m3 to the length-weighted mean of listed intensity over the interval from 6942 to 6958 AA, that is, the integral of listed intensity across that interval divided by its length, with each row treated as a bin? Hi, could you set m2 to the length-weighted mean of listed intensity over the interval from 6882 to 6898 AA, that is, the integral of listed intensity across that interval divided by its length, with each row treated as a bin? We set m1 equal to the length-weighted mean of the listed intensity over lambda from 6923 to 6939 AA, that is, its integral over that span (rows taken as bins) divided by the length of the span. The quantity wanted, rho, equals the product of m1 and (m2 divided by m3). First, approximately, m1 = 134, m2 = 133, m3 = 132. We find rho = 135.3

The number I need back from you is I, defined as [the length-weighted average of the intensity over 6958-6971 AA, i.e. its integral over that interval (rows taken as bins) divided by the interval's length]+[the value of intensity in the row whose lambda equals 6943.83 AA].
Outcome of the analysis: 265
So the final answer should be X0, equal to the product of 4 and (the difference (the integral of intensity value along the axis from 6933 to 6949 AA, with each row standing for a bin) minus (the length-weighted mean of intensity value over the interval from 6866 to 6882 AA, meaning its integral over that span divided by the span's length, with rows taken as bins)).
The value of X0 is 8010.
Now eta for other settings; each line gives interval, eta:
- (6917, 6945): 0.40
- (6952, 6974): 0.10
